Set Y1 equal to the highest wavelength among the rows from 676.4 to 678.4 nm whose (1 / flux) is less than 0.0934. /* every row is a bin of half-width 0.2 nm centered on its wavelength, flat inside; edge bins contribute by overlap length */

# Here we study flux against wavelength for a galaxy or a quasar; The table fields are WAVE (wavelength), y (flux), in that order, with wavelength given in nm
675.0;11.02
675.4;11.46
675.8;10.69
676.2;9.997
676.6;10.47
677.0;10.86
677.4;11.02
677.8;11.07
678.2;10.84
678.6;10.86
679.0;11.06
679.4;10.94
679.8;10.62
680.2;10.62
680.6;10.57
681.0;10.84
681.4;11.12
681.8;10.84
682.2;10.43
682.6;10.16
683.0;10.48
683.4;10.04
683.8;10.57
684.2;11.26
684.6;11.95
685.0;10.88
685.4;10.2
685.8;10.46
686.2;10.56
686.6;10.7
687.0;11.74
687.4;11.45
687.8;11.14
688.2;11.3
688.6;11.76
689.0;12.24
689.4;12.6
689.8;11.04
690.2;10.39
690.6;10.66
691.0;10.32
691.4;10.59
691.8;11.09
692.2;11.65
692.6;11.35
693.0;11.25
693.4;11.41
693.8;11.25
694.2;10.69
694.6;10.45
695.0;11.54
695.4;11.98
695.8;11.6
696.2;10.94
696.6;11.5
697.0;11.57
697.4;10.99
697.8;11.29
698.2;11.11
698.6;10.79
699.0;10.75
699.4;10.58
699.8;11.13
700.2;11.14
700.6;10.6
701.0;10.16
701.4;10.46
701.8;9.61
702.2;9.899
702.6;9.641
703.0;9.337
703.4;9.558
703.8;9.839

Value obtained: 678.2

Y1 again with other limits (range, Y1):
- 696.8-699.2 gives 699.0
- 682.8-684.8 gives 684.6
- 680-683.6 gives 681.8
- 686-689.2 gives 689.0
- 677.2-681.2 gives 681.0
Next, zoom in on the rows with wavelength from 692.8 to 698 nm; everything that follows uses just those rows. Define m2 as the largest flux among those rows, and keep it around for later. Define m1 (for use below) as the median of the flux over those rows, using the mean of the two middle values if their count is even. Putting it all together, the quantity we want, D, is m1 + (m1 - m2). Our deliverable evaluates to 10.6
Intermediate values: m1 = 11.3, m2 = 11.98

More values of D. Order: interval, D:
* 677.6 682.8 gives 10.6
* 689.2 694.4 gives 9.6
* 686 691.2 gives 9.7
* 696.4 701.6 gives 10.4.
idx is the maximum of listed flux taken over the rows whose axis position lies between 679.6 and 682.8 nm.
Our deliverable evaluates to 11.12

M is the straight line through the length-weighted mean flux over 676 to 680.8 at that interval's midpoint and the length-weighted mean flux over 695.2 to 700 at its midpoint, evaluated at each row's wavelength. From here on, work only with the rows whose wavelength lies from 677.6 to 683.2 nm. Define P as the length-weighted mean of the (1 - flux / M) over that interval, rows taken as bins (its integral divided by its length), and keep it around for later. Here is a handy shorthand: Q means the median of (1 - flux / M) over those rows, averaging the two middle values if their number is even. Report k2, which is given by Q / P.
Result -0.63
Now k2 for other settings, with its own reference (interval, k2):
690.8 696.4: 2.85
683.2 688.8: 1.01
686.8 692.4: 0.90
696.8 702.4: 0.87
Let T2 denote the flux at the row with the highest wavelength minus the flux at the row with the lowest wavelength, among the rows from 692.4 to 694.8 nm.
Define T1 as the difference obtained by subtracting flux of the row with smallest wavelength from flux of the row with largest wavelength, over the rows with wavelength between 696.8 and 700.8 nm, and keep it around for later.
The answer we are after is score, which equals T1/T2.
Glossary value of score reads 1.1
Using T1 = -0.97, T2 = -0.9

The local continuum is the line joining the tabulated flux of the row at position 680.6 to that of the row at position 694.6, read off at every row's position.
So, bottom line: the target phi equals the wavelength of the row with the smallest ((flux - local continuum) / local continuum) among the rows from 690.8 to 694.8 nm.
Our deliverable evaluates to 691.0 nm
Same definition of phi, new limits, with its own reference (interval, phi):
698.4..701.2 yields 701.0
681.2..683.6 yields 683.4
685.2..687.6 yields 685.4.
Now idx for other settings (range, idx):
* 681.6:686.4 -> 11.95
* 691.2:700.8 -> 11.98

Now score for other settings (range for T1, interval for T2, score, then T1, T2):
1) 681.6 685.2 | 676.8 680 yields -0.2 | 0.04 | -0.2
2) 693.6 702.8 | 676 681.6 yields -1.4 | -1.61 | 1.1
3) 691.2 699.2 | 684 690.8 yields -0.3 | 0.16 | -0.6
